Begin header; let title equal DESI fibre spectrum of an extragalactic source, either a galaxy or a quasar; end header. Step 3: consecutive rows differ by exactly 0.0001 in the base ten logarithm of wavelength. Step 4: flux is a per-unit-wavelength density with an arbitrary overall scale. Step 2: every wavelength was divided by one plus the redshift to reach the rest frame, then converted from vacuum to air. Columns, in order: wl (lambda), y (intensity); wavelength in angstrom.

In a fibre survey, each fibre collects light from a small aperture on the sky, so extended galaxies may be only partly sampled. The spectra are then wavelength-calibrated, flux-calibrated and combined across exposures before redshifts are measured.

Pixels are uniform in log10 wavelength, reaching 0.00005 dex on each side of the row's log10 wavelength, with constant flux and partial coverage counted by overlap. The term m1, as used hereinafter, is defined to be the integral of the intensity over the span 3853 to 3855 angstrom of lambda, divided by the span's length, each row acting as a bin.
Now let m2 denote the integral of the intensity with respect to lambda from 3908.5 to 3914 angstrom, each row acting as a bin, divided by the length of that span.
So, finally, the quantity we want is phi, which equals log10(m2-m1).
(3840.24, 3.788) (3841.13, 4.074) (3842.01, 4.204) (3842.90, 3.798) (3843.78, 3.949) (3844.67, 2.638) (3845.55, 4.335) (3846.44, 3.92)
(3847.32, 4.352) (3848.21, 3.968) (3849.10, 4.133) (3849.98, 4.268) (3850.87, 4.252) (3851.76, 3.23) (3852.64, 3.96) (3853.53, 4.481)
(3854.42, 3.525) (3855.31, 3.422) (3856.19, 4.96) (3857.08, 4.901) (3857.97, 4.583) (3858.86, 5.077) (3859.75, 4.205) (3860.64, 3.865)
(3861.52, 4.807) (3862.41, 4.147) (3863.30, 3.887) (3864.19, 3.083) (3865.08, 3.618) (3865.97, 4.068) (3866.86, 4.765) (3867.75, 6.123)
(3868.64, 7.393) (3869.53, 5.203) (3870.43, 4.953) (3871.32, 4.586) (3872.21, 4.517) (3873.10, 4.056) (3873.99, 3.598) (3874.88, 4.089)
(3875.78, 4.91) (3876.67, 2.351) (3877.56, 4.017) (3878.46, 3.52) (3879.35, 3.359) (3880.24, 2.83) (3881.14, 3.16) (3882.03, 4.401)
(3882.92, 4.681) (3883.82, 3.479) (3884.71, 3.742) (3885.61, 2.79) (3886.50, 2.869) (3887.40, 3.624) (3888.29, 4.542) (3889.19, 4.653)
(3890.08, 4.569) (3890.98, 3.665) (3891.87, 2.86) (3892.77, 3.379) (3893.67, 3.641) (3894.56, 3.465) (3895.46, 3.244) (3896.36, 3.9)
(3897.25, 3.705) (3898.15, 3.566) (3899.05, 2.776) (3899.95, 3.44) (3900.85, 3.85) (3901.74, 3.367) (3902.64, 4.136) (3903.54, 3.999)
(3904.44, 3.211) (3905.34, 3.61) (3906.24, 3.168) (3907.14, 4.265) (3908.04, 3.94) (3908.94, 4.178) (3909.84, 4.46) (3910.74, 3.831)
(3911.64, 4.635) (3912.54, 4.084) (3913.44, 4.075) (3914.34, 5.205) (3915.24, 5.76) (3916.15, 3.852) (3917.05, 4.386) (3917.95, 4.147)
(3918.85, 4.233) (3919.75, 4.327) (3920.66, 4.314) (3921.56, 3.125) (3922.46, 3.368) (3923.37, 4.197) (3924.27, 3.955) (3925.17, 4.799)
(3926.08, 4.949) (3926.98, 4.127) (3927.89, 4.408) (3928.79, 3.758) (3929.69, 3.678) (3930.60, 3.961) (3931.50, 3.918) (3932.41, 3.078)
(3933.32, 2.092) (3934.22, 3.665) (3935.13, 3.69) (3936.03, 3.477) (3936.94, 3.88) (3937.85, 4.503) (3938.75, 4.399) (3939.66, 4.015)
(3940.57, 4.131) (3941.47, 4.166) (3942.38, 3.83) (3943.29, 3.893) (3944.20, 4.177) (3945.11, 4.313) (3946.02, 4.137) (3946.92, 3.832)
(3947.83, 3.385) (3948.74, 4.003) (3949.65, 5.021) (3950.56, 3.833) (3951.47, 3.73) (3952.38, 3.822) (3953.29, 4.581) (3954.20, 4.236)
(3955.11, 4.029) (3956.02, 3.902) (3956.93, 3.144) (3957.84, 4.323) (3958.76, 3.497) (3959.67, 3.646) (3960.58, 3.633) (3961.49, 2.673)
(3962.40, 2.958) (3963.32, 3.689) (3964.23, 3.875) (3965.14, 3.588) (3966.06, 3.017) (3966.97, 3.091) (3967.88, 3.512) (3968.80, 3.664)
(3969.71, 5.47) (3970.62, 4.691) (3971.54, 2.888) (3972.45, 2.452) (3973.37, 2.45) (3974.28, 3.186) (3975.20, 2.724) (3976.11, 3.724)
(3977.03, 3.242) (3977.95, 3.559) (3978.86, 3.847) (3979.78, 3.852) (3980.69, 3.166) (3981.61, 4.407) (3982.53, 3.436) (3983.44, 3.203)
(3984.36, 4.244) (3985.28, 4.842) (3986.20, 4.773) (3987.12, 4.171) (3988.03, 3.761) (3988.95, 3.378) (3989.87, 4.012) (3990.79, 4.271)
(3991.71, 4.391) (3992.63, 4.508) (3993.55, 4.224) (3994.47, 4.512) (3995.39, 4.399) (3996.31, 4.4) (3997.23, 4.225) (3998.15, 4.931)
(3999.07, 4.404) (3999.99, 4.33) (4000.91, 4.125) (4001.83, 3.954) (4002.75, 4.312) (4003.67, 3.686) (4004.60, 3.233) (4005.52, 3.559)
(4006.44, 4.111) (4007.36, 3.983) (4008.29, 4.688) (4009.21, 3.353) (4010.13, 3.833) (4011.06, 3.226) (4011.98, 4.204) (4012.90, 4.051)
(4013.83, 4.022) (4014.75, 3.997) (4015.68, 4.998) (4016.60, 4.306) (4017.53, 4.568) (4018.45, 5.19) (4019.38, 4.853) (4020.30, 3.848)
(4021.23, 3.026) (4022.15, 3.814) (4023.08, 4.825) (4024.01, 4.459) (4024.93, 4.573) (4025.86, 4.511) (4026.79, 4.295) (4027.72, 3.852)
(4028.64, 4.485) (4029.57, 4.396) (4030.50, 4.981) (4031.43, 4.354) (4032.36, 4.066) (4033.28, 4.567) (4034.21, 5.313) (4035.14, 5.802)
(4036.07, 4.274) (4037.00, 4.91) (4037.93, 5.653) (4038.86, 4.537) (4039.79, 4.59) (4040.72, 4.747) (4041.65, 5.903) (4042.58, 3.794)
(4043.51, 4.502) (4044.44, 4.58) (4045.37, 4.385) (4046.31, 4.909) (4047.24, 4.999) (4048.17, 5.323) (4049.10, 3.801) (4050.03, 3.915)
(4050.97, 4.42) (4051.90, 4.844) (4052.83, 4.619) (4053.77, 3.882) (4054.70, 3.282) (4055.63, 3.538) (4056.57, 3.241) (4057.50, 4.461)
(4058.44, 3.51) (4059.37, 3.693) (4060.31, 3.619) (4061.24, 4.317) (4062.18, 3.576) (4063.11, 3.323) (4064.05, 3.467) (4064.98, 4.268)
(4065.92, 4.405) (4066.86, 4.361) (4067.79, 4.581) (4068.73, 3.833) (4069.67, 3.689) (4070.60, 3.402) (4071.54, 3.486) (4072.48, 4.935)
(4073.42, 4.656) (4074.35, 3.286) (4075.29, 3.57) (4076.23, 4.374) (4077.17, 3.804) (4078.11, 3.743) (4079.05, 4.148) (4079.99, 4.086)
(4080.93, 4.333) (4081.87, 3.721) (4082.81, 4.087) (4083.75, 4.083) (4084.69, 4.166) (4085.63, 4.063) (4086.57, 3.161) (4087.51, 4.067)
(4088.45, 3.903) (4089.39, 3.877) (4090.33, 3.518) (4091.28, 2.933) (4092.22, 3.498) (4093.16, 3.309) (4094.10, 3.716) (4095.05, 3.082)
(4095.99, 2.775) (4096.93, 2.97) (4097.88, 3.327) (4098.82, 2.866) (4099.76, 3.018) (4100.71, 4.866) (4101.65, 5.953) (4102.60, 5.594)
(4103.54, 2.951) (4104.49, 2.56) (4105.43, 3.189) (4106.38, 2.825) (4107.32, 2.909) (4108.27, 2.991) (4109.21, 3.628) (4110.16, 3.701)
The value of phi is -0.5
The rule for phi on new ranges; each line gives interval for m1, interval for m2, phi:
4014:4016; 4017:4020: -0.4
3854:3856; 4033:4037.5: 0.1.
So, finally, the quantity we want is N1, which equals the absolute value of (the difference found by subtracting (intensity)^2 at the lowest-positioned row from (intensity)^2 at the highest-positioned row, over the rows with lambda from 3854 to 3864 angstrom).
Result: 2.7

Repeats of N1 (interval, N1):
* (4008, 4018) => 1.1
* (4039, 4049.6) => 6.6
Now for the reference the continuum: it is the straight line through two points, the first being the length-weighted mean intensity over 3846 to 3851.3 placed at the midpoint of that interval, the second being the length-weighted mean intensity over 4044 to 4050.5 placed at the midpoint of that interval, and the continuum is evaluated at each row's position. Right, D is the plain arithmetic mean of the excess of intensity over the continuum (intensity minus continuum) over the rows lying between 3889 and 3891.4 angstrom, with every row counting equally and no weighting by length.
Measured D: 0.1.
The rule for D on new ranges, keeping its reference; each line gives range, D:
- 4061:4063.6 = -0.8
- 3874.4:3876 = 0.3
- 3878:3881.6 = -1.0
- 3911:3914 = 0.0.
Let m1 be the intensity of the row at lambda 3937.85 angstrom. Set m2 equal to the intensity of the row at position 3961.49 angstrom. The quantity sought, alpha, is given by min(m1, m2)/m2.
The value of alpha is 1.00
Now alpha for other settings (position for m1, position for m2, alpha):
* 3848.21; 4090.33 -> 1.00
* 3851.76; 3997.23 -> 0.76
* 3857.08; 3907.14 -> 1.00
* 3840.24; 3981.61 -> 0.86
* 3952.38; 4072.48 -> 0.77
